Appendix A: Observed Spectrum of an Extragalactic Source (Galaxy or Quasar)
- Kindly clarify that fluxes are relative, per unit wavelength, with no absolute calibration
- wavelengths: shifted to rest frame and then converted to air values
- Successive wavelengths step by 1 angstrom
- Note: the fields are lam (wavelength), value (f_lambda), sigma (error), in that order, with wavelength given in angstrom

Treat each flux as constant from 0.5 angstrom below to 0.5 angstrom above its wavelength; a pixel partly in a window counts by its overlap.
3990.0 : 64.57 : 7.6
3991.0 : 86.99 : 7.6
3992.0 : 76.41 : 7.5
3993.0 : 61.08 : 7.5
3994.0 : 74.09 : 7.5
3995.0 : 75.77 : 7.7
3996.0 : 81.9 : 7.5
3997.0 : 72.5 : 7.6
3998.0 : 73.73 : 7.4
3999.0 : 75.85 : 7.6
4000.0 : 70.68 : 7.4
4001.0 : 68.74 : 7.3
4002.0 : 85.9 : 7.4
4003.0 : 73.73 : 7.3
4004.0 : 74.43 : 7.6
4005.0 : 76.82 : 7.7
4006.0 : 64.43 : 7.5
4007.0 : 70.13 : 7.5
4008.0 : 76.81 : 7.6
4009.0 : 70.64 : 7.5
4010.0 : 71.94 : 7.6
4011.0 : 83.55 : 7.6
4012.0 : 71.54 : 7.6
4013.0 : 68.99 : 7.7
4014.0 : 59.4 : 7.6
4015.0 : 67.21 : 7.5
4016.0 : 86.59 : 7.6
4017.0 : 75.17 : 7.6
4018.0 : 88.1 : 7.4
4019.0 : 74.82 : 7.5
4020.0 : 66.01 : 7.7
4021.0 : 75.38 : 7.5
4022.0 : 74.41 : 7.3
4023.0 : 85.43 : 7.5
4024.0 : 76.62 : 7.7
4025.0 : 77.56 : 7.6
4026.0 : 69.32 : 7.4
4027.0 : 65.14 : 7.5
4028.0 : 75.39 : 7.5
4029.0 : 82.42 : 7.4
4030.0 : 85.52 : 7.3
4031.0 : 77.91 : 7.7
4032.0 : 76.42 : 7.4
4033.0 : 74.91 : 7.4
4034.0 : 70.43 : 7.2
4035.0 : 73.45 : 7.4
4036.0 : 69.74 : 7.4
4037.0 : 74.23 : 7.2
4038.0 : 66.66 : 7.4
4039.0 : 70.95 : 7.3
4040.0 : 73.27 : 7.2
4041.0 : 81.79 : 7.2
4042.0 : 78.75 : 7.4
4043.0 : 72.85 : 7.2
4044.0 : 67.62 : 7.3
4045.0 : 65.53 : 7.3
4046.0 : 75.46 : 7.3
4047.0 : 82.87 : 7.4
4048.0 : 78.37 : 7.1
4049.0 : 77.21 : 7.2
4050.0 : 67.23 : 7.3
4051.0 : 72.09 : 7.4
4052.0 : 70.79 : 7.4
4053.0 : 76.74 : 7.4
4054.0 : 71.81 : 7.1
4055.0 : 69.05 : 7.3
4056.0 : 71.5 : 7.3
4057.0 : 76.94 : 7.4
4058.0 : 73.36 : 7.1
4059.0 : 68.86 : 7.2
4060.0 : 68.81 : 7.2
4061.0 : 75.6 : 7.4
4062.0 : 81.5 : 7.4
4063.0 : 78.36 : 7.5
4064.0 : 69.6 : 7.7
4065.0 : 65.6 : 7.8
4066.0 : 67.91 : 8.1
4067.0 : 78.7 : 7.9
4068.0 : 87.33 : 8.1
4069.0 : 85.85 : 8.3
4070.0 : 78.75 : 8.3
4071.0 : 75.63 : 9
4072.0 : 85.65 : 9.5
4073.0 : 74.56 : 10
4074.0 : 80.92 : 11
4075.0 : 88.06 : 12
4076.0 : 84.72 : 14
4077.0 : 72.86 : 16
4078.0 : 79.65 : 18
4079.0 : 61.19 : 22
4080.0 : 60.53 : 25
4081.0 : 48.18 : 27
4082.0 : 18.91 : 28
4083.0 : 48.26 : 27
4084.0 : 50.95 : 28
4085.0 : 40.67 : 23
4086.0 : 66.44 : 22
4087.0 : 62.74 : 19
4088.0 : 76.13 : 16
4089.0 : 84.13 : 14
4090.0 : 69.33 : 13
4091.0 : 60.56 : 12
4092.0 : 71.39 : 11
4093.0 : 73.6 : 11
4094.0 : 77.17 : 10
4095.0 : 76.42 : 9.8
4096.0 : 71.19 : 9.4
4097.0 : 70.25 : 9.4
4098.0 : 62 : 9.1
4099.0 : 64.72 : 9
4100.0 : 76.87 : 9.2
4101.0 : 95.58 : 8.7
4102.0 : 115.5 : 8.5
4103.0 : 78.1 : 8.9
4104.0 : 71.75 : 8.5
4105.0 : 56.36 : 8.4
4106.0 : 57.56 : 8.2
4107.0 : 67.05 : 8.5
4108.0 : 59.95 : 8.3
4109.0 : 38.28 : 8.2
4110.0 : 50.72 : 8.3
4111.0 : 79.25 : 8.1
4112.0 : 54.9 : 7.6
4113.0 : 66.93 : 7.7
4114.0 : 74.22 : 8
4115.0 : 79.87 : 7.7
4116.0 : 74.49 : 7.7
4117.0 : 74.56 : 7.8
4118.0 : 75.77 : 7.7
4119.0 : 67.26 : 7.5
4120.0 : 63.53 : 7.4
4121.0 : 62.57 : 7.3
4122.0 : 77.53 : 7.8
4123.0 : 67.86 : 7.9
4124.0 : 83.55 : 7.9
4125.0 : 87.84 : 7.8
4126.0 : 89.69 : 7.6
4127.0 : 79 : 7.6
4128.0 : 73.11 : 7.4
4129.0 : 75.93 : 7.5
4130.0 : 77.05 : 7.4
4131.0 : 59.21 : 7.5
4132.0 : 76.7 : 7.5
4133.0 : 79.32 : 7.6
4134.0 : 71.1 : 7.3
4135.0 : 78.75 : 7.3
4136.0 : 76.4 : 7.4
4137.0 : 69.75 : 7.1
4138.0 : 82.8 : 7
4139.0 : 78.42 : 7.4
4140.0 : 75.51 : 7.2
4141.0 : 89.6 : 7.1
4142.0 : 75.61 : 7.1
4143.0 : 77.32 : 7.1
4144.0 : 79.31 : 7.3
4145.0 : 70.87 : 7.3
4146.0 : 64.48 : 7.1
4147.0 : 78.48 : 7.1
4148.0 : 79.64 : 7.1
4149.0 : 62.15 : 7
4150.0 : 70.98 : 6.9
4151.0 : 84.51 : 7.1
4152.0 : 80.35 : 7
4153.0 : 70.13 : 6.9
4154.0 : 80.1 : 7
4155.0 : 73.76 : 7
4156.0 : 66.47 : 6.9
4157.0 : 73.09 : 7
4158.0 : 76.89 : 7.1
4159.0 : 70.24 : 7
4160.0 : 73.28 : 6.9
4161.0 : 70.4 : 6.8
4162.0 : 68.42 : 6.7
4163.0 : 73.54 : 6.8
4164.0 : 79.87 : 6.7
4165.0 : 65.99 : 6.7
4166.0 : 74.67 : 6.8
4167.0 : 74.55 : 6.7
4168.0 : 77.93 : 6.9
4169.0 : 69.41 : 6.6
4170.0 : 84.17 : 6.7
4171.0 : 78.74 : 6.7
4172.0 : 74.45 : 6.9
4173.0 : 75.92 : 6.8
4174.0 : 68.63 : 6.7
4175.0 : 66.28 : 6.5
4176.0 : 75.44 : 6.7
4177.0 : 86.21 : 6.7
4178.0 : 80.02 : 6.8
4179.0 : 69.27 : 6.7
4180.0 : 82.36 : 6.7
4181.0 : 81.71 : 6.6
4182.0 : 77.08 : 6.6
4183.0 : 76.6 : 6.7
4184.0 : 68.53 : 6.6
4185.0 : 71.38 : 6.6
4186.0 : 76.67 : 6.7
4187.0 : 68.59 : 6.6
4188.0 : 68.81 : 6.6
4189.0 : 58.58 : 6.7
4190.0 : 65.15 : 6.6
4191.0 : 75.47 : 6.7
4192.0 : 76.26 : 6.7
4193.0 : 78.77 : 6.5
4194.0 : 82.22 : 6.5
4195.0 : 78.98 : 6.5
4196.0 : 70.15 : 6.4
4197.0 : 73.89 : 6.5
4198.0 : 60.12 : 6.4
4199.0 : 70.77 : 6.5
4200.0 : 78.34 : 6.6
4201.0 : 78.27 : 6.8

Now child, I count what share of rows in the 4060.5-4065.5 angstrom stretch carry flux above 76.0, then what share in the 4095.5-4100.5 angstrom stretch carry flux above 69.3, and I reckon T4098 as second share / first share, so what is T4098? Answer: 1.5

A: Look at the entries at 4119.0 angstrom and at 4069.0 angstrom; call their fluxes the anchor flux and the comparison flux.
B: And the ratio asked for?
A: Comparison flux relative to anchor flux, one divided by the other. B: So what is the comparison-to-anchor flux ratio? 1.28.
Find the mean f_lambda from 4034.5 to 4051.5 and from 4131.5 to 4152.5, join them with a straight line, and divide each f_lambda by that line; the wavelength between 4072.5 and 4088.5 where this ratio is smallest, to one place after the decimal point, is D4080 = 4082.0 angstrom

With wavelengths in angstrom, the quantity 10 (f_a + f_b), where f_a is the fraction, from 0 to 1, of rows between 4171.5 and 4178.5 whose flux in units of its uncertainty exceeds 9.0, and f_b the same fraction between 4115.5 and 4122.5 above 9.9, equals 11.4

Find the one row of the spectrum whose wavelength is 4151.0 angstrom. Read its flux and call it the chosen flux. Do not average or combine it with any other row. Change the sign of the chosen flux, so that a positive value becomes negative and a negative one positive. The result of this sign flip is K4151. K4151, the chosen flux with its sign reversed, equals -85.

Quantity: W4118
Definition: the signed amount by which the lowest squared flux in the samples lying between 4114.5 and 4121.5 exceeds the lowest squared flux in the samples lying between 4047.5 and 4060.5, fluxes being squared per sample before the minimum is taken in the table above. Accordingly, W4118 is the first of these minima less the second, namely -605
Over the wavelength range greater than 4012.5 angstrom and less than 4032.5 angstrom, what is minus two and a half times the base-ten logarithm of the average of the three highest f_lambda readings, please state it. -4.85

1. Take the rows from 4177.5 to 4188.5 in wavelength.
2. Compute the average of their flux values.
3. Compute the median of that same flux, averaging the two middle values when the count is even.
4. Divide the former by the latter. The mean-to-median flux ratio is 0.974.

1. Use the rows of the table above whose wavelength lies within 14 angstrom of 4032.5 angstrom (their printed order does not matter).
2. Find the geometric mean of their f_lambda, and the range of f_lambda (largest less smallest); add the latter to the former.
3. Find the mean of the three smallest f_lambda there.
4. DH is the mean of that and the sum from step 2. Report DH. 80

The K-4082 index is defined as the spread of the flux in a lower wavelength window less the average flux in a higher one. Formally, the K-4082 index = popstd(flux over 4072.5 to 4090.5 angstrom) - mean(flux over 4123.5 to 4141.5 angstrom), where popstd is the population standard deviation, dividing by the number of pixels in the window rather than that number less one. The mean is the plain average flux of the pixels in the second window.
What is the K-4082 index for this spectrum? -60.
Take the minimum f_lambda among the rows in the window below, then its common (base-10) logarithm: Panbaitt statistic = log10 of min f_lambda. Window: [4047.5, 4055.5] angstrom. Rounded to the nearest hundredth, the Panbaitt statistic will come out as 1.83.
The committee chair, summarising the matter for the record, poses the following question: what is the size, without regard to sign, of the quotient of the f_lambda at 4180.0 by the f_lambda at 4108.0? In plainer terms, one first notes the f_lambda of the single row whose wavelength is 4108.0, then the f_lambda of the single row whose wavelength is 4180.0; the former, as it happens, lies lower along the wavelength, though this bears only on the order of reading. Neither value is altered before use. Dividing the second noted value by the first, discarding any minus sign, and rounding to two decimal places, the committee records 1.37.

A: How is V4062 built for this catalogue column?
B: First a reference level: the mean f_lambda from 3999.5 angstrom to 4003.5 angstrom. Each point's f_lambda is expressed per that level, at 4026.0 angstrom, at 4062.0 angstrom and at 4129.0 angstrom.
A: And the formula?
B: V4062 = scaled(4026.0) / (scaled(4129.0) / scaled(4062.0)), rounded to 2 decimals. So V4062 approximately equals 1.00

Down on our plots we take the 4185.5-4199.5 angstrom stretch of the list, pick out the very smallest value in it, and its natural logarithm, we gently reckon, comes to 4.07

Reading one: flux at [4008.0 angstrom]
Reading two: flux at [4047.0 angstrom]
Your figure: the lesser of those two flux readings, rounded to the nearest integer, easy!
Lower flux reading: 77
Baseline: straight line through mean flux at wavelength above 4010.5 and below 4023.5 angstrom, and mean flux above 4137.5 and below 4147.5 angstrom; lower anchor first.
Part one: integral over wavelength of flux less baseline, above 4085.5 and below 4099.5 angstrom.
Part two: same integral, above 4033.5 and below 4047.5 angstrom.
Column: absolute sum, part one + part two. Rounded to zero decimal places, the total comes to 117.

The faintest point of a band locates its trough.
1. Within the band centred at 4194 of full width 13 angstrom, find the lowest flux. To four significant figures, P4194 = 58.58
